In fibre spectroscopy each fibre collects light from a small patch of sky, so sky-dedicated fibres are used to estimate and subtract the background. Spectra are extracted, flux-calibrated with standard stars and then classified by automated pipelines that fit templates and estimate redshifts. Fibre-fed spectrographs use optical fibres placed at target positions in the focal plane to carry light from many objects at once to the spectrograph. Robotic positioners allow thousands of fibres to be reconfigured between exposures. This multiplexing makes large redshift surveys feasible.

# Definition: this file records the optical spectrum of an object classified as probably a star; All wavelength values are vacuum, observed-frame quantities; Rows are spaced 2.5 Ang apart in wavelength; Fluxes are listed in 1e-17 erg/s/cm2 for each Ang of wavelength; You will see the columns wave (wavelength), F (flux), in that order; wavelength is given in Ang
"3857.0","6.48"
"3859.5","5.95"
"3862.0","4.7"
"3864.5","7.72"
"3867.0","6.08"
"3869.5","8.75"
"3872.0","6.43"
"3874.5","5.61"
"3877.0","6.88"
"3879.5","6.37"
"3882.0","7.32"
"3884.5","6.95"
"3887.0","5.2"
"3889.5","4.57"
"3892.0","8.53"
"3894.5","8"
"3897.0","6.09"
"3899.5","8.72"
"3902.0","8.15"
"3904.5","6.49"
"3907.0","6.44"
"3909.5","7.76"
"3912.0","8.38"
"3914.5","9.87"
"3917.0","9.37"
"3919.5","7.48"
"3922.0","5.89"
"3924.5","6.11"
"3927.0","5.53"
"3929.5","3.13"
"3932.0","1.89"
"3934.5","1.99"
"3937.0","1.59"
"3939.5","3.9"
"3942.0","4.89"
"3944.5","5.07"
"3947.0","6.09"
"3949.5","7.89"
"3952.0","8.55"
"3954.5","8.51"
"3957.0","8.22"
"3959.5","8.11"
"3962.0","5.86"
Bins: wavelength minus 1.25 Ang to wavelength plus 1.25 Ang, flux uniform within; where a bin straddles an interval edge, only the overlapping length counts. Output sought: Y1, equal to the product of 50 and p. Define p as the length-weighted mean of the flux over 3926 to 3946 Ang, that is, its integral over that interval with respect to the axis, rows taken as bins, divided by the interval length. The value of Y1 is 175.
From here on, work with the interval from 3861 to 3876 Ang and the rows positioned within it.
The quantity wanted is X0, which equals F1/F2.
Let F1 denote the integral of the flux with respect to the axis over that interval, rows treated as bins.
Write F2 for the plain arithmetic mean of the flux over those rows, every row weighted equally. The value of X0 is 15.1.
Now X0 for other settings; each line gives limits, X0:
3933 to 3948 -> 14.7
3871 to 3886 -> 15.0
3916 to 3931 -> 14.7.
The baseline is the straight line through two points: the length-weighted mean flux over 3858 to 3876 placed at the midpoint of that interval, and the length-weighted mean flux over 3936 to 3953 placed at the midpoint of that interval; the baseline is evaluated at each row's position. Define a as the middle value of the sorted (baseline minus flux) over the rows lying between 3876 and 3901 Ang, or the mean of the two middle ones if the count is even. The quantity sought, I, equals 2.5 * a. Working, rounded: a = -0.63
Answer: -1.6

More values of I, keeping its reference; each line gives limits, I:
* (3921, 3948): 1.4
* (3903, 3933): -1.3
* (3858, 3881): -0.1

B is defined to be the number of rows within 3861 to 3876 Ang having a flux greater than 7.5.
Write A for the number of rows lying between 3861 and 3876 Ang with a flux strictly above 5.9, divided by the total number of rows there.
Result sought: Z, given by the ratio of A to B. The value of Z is 0.33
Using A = 0.67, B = 2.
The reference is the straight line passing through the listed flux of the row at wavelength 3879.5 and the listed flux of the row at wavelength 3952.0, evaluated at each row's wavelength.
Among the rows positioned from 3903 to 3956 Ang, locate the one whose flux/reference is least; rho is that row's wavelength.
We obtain 3937.0 Ang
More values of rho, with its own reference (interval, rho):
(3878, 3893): 3889.5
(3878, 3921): 3889.5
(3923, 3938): 3937.0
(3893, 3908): 3897.0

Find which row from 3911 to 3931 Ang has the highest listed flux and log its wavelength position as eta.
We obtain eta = 3914.5 Ang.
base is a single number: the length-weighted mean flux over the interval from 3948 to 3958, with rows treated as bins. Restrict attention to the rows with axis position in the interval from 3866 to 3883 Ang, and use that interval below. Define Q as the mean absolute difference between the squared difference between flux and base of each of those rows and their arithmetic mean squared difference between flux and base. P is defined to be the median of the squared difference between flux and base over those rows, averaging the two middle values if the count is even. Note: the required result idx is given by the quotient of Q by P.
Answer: 0.5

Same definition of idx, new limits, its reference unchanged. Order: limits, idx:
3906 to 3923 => 1.3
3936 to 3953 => 1.1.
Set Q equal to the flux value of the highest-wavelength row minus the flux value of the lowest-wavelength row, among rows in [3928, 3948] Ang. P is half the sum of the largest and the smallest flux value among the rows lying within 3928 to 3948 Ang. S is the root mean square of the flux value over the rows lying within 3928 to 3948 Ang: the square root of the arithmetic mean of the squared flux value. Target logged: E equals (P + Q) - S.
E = 3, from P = 3.8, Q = 3.0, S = 4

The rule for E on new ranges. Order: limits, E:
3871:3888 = -1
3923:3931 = -3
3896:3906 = 0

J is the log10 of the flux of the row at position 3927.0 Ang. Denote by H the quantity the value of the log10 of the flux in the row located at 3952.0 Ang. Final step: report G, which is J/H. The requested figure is 0.80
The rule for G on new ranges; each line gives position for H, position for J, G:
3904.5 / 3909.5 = 1.10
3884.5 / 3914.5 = 1.18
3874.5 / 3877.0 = 1.12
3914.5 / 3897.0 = 0.79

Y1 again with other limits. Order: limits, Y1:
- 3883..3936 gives 324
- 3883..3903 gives 351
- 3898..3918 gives 405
